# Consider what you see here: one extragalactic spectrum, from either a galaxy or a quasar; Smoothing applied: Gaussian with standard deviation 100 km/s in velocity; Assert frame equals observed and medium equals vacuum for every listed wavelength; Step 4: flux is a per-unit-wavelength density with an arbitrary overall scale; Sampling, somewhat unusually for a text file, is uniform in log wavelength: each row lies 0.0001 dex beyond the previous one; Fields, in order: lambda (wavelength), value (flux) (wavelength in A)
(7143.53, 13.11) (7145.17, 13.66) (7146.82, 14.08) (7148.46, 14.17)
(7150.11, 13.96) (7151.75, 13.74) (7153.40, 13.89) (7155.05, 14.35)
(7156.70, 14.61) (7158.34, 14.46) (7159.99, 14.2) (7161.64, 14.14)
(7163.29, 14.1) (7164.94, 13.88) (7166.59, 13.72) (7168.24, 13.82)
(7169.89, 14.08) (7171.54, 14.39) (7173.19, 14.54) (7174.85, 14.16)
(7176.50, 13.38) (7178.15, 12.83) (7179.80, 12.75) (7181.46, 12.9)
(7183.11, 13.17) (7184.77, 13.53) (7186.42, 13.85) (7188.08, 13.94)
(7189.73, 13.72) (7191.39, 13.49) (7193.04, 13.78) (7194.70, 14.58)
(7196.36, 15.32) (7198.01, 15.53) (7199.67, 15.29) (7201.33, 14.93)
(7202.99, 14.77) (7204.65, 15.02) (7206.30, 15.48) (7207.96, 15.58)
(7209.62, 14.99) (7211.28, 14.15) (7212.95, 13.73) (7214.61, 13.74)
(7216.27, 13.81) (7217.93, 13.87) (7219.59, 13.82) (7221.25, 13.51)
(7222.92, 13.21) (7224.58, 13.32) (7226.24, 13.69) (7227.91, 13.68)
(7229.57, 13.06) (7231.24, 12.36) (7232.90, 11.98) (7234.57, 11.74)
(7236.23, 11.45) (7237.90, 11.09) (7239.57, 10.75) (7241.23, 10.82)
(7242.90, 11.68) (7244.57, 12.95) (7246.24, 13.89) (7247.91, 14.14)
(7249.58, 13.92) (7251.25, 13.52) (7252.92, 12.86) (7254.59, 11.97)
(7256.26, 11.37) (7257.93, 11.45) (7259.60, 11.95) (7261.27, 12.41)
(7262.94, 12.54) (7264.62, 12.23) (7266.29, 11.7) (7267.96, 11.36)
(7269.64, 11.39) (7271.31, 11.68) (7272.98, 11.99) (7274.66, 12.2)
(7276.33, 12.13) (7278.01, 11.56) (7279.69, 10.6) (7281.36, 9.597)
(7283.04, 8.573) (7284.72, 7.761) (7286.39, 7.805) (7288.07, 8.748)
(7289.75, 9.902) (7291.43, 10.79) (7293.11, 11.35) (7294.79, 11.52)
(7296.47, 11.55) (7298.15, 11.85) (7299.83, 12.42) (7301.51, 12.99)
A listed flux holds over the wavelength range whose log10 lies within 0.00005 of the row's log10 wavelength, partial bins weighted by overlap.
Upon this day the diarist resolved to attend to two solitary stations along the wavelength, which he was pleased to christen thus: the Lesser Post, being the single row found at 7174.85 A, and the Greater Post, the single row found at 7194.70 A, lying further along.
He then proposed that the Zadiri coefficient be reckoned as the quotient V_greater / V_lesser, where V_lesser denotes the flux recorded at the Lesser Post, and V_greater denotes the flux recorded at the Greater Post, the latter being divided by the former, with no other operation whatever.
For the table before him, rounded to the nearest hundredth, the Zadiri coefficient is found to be 1.03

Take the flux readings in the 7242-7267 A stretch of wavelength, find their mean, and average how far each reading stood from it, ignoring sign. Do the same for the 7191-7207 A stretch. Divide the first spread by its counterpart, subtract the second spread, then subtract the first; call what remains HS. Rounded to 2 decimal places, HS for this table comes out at 0.16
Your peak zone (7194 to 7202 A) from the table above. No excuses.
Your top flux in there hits 15.53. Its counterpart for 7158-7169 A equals 14.46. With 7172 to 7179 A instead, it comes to 14.54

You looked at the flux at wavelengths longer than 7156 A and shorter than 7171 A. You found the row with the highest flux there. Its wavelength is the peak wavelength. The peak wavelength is 7156.70 A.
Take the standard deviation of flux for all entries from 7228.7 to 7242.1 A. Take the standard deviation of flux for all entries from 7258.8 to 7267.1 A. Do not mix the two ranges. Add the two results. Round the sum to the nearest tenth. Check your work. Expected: 1.1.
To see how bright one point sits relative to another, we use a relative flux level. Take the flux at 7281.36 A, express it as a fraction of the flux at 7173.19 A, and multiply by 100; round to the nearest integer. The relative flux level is 66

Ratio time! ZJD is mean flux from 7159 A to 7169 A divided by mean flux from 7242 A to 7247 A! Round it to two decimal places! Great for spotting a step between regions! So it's 1.09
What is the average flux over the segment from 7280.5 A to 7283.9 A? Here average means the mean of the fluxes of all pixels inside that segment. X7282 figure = 9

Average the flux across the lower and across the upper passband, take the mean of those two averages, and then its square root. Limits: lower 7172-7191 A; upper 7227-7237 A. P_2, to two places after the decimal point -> 3.60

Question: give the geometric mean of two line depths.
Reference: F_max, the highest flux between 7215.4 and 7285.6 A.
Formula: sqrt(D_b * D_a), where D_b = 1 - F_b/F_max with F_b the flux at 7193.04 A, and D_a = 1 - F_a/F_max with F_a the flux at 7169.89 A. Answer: 0.010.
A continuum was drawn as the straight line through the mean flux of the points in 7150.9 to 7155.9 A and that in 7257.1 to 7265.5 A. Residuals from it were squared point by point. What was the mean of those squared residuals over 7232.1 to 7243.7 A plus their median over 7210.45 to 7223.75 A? 2.3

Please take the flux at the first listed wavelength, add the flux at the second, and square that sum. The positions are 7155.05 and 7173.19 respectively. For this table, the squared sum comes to 835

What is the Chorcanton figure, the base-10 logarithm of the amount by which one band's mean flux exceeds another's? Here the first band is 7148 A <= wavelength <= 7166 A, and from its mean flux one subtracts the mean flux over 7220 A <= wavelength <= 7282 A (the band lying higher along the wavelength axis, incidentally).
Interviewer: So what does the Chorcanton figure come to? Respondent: 0.28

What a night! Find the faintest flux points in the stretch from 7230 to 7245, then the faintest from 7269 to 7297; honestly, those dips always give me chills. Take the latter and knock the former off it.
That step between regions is -3.0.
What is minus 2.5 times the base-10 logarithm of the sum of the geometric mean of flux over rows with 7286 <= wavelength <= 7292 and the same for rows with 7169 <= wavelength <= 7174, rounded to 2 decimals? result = -3.43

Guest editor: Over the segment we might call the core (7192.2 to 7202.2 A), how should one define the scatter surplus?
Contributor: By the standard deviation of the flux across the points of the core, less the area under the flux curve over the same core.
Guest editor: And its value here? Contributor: -148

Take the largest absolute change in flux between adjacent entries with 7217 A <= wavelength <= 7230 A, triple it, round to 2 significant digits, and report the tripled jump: 1.9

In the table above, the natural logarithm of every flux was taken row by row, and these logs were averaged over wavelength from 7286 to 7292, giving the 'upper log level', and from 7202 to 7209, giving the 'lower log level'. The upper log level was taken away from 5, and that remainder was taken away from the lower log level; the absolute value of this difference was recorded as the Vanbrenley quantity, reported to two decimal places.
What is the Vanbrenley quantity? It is 0.05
